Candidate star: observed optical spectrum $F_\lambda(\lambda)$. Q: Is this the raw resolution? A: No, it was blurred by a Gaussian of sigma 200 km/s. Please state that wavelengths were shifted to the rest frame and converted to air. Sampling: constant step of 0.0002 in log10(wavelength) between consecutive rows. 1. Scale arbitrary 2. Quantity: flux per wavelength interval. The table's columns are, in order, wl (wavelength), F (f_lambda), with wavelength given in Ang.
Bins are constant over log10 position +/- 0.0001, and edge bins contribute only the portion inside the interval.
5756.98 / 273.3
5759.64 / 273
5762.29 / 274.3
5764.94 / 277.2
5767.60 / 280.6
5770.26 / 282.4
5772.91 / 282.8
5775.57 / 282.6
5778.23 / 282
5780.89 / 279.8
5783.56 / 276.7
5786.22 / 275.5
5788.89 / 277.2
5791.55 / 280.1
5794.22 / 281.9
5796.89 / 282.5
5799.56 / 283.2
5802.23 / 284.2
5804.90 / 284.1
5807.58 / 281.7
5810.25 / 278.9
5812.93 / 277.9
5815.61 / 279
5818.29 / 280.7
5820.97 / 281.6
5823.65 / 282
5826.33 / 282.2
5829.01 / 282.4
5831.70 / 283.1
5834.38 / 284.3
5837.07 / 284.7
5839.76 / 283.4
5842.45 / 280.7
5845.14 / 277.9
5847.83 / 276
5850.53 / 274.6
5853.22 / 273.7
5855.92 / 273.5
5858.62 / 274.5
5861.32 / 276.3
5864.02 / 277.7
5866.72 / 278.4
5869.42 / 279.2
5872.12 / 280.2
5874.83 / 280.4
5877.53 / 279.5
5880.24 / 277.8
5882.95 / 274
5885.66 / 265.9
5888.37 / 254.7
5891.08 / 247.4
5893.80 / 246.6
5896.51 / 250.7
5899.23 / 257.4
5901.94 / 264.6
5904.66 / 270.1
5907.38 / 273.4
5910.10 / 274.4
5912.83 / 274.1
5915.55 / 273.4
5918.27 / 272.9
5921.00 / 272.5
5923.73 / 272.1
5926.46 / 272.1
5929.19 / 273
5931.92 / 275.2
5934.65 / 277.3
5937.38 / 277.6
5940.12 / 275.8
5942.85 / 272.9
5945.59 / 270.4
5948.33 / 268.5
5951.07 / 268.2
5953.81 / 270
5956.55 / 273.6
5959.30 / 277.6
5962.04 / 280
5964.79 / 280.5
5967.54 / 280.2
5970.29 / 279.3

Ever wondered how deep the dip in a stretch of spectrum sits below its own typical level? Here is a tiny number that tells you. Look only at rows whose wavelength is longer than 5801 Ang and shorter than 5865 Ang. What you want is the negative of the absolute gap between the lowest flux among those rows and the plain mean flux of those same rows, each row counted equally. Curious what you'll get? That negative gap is -6.3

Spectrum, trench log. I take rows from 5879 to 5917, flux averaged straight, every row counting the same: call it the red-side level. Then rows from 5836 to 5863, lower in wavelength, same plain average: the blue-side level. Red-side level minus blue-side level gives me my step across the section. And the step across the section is -13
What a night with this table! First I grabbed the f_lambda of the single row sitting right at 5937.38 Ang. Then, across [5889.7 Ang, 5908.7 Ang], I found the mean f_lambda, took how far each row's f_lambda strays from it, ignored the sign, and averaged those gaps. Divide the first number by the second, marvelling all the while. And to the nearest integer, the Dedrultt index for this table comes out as 30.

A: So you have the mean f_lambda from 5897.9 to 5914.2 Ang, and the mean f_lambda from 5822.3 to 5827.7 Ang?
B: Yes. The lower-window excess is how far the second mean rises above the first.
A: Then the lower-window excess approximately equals 13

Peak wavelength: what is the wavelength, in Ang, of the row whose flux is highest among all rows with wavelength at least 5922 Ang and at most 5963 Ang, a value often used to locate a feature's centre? 5962.04 Ang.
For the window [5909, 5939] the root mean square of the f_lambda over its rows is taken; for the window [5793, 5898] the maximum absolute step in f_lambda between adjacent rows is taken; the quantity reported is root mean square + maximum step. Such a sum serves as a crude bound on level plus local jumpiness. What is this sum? 285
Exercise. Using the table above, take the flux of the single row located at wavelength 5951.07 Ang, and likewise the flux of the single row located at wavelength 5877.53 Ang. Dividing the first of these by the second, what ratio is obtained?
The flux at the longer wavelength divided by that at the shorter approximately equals 0.96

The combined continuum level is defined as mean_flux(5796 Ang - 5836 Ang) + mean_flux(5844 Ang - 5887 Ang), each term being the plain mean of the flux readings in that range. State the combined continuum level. 558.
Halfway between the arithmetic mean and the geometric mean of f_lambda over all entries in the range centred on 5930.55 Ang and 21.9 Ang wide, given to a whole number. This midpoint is 274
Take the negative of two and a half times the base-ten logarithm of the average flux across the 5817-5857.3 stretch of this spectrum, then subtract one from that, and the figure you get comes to -7.12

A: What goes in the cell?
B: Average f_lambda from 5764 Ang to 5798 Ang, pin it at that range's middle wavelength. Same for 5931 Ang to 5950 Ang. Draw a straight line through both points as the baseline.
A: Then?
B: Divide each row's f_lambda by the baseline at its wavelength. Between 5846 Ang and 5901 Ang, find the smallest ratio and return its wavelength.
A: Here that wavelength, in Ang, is 5893.80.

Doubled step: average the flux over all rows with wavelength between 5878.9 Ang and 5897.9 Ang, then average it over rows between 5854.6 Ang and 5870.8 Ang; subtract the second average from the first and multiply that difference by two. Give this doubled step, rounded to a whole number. -34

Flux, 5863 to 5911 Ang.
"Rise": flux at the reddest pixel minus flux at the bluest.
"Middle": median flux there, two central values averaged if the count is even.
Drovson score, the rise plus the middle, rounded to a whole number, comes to 270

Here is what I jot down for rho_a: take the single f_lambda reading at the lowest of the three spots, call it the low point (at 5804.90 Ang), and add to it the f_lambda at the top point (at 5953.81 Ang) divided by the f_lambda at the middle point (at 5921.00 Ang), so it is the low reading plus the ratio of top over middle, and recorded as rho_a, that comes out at 285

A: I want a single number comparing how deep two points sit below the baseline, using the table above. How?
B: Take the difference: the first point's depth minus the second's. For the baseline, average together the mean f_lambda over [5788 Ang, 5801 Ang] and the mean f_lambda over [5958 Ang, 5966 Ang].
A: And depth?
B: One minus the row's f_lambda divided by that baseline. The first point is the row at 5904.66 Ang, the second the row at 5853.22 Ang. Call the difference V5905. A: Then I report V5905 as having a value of 0.013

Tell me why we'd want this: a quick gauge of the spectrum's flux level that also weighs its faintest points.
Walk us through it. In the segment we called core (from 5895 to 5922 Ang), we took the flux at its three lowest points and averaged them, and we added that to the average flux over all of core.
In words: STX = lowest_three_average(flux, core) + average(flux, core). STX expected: 526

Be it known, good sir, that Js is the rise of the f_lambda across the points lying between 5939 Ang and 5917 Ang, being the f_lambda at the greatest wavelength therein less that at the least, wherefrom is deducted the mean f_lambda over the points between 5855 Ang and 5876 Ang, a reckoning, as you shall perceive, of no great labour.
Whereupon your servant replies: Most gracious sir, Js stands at -273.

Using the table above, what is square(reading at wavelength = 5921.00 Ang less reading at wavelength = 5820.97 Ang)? 83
